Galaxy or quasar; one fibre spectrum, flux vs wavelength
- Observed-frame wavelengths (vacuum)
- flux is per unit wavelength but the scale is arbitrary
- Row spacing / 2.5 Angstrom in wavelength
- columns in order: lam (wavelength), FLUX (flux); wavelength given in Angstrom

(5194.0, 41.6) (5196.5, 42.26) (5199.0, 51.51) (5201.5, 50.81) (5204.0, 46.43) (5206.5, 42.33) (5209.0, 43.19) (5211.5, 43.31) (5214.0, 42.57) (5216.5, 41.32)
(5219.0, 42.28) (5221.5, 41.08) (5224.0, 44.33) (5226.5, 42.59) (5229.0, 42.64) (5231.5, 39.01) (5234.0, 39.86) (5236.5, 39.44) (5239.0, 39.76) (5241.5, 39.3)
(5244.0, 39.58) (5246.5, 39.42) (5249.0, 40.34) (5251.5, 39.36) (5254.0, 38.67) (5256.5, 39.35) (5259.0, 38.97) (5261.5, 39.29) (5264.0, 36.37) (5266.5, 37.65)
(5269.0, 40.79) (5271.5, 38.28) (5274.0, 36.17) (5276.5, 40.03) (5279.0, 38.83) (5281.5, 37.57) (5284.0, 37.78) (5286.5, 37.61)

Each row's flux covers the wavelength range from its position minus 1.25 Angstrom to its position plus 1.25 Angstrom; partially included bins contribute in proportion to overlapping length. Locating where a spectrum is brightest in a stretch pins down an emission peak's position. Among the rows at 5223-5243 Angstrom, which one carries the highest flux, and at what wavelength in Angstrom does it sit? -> 5224.0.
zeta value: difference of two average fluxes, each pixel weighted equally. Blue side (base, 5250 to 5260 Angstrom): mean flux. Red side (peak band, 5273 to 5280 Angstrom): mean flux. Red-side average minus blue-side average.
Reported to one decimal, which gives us -0.7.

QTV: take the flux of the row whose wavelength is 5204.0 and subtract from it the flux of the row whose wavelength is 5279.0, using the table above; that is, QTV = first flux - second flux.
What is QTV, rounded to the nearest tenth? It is 7.6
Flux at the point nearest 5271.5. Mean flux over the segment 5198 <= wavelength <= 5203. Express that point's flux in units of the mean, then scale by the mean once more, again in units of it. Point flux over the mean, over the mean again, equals 0.015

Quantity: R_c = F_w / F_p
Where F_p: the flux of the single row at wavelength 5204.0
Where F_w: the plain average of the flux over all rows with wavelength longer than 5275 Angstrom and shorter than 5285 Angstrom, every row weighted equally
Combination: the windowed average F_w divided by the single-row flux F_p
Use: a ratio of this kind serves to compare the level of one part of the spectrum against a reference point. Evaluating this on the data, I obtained 0.83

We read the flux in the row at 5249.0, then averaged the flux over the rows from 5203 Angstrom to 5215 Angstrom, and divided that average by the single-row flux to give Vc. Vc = 1.08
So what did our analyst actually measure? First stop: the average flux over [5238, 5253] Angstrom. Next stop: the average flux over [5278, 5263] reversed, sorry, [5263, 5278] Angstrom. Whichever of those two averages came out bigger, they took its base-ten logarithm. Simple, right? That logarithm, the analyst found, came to 1.60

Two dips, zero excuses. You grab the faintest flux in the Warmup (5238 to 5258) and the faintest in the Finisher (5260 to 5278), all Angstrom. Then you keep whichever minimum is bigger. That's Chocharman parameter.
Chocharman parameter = 38.7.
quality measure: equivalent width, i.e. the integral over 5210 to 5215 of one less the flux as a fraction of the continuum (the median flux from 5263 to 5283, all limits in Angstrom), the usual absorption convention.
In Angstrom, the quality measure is -0.66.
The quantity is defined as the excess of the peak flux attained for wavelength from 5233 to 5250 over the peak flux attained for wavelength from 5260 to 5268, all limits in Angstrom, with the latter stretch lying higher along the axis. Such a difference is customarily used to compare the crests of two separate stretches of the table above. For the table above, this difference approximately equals 1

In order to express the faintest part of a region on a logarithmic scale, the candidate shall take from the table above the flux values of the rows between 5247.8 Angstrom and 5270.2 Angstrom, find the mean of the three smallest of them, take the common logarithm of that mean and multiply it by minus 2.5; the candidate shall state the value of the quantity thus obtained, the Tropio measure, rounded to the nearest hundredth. -3.94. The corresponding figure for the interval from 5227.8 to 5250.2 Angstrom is -3.98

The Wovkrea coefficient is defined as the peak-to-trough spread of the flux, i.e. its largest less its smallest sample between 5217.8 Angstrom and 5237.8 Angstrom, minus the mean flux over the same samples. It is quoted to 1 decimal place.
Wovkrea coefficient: -36.1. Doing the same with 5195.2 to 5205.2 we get -38.5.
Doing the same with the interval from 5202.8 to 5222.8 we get -37.5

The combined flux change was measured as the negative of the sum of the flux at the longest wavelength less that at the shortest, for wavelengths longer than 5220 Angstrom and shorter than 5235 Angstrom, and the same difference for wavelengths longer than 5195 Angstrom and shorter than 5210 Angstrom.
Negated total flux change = 0.3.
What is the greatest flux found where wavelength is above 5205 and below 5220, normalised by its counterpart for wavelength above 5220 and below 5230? 0.98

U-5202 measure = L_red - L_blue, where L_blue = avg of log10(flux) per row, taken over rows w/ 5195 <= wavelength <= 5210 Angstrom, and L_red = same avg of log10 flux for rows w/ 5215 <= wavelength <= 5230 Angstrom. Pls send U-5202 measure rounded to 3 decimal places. -0.035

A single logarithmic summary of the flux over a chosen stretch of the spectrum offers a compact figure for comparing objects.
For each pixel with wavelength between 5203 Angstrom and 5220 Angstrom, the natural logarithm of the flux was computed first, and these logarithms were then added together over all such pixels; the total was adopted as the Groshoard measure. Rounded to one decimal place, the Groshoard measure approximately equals 26.3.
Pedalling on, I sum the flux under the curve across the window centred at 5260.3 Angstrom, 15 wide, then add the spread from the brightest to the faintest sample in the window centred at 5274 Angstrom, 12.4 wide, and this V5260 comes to 580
